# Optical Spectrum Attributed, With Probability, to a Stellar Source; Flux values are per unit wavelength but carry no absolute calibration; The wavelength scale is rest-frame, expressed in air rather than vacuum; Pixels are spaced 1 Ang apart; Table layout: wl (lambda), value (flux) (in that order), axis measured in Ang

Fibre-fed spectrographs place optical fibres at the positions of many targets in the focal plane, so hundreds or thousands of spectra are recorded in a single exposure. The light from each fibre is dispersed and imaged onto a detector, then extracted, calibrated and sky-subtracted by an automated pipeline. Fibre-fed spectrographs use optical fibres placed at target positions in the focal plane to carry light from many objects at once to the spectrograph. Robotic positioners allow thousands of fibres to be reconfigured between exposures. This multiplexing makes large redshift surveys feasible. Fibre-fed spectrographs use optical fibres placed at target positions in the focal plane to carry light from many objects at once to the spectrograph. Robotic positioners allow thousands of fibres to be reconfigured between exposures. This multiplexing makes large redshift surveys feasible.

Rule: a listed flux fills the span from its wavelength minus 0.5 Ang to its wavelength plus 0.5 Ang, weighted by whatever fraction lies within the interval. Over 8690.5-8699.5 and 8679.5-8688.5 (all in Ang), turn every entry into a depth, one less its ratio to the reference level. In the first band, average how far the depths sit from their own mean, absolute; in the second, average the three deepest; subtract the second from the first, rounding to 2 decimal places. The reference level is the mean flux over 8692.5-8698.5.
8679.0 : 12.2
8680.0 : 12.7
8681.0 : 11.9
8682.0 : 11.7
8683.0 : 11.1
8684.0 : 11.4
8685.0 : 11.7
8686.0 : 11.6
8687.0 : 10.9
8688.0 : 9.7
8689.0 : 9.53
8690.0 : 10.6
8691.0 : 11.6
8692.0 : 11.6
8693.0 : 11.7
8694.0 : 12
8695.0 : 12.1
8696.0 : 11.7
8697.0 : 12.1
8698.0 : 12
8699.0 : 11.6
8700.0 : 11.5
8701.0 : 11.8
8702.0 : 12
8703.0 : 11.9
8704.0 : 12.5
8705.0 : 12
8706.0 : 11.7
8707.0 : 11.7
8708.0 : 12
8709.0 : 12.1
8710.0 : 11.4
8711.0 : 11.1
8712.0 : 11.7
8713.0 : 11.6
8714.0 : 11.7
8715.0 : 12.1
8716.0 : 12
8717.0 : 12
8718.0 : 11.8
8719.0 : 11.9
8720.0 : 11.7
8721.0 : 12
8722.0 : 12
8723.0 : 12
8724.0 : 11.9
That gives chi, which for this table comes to -0.10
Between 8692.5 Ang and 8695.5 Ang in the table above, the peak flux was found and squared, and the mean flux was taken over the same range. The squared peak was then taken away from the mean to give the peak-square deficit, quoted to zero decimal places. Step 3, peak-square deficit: -134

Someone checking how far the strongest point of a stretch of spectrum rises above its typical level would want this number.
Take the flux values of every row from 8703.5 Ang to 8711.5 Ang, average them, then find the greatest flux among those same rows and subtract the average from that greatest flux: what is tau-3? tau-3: 0.7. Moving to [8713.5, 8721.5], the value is 0.2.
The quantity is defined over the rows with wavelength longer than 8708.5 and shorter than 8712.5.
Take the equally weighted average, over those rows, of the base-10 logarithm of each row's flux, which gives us 1.06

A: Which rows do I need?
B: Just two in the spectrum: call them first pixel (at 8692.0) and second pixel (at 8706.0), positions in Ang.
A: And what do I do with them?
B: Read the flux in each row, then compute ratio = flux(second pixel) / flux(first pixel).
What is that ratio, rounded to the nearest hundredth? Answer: 1.01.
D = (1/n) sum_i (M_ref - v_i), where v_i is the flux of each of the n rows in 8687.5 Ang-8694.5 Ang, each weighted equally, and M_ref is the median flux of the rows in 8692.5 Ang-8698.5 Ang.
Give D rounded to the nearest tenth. 1.0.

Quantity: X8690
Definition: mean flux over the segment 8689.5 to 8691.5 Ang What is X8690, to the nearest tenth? 11.1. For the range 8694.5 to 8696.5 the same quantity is 11.9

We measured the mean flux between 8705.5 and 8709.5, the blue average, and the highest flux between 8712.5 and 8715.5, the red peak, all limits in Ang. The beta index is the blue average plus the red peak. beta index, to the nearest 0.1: 24.0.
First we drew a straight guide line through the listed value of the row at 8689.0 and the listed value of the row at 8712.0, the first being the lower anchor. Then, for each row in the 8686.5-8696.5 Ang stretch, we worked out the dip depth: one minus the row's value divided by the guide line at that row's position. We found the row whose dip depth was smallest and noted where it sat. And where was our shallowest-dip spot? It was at 8694.0 Ang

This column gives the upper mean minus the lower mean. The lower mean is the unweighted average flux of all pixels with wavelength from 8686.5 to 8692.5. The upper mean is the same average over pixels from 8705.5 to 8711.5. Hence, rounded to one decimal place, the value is 1.0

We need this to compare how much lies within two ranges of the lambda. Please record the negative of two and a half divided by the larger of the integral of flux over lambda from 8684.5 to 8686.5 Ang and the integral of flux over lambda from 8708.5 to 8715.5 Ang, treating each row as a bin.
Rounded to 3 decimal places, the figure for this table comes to -0.031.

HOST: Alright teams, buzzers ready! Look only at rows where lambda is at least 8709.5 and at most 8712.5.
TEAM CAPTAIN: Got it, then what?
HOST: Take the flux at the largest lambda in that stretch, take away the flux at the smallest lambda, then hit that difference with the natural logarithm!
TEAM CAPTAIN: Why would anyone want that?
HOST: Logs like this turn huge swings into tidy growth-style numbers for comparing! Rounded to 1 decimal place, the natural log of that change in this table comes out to -1.2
